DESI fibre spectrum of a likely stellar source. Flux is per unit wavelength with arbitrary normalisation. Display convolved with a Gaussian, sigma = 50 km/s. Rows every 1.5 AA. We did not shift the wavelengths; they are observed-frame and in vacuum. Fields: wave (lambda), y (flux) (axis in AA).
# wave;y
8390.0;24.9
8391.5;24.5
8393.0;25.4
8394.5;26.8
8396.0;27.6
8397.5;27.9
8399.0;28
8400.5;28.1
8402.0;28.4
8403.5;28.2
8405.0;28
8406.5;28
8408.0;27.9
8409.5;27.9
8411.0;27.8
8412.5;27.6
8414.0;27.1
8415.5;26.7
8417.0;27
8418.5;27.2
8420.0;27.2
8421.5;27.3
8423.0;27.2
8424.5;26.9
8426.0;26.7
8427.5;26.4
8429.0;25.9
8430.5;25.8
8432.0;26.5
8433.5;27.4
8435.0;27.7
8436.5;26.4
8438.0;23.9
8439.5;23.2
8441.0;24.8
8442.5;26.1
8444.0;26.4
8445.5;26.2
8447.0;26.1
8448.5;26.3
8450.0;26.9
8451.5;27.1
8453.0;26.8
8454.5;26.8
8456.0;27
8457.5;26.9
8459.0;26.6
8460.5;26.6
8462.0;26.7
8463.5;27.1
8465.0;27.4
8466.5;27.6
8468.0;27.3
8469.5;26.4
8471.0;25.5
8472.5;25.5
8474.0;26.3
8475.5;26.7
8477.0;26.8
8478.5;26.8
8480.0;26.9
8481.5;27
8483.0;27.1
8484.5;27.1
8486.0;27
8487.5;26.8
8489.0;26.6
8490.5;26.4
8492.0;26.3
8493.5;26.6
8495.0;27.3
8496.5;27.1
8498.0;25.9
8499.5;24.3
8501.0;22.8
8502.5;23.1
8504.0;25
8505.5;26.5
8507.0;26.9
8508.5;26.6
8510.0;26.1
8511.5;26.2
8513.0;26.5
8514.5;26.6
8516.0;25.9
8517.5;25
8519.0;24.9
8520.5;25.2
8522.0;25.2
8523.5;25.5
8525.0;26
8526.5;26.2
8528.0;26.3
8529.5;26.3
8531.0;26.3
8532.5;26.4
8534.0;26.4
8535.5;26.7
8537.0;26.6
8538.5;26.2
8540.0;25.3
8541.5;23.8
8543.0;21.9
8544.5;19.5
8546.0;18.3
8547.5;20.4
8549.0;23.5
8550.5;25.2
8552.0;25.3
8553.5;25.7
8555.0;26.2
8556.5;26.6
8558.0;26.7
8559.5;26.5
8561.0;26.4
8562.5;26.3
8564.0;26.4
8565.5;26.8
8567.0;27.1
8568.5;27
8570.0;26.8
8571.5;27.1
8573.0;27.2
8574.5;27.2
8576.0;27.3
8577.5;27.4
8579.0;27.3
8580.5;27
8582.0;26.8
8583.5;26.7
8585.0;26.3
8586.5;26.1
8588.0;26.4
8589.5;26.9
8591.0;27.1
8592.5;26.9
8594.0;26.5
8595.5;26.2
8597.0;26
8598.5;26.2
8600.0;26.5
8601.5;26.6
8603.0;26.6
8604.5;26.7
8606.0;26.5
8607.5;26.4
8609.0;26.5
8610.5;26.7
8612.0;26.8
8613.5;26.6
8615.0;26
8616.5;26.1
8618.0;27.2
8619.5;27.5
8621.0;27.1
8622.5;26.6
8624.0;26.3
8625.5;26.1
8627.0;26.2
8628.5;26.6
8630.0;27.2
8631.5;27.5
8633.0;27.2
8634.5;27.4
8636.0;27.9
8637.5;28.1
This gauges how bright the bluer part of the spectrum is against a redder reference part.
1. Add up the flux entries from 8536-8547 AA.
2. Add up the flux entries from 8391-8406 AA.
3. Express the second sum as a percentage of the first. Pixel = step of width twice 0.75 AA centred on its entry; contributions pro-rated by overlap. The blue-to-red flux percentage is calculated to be 169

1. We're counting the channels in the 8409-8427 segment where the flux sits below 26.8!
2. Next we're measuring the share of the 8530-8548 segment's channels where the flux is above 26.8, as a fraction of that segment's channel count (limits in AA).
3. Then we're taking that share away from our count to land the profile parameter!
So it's 2.0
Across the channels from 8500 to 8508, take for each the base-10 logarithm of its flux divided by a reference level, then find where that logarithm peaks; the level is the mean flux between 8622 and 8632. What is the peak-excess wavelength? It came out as 8507.0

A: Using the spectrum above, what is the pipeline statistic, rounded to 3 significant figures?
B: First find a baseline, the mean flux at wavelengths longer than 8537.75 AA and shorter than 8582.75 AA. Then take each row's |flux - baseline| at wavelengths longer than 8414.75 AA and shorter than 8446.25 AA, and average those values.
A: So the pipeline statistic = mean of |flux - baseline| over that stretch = 1.26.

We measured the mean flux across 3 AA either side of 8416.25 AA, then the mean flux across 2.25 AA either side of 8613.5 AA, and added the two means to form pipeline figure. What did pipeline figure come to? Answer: 53.5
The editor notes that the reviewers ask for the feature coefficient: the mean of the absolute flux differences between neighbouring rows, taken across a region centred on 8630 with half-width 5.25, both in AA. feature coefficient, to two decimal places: 0.32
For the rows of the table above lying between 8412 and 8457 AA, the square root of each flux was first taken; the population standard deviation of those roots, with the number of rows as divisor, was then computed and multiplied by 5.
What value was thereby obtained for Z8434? 0.49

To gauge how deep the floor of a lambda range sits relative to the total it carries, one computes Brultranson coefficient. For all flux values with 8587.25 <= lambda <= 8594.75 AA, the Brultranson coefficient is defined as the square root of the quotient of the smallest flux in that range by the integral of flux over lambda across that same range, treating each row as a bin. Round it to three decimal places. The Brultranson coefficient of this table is 0.363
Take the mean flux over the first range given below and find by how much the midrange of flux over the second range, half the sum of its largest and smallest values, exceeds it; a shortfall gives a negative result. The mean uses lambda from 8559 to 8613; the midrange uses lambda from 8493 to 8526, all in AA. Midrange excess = -2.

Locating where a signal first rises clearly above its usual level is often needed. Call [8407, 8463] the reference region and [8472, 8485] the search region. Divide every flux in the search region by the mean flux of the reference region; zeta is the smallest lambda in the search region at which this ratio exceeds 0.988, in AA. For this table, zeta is 8475.5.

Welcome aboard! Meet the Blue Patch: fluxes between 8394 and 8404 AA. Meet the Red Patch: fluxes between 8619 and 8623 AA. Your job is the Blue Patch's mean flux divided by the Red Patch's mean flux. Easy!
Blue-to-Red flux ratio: 1.03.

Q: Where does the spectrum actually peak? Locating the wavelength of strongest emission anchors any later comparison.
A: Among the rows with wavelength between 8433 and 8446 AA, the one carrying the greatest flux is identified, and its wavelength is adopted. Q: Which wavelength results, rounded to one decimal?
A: 8435.0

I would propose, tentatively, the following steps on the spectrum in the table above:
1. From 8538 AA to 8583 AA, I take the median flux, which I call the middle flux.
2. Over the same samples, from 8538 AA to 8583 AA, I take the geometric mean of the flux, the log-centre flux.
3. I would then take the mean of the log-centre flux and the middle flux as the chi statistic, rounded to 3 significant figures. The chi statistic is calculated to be 25.9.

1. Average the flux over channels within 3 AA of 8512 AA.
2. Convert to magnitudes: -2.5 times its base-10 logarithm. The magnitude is -3.55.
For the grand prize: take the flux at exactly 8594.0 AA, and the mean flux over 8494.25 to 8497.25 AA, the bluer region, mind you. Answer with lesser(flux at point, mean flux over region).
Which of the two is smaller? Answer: 26.5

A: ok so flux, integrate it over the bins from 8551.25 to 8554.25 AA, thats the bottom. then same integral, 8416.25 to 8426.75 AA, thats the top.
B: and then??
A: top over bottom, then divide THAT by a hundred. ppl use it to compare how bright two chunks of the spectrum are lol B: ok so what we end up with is 0.0372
